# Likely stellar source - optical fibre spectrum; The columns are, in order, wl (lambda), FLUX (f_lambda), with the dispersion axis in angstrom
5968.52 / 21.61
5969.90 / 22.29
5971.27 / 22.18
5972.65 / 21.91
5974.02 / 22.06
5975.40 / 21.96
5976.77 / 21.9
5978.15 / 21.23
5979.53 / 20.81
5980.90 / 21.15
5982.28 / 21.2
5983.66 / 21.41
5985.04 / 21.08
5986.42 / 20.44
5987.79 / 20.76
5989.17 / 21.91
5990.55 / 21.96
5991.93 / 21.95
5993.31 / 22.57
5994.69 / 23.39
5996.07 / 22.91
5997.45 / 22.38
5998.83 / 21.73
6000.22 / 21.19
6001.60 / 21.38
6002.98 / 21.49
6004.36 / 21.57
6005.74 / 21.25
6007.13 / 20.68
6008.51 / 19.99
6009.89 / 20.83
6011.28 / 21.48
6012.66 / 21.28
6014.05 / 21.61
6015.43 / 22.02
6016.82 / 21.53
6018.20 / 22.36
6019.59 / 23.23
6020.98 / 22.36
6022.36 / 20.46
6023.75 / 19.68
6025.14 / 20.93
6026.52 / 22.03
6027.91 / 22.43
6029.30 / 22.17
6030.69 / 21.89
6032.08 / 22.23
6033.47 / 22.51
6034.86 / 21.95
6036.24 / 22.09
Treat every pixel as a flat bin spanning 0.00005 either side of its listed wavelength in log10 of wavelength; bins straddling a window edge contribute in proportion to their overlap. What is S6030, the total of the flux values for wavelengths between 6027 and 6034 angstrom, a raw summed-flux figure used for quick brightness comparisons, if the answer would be 111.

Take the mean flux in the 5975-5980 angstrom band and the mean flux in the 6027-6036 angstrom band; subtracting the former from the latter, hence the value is 0.7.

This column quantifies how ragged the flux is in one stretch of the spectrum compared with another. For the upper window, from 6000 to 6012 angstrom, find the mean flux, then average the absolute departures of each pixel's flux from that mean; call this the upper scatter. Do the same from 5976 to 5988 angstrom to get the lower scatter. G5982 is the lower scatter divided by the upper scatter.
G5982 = 0.75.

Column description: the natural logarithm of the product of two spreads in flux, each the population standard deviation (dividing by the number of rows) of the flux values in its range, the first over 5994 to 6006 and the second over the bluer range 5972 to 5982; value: -1.1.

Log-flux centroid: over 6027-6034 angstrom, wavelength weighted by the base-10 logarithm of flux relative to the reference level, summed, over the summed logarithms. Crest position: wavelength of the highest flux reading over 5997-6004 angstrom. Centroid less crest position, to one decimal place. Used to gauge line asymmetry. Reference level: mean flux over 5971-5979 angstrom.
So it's 33.4 angstrom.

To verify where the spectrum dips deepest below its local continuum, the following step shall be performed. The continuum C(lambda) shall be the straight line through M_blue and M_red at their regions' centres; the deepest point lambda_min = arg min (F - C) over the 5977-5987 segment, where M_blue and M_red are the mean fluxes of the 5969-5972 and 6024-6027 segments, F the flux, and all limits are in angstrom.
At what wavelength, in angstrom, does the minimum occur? 5986.42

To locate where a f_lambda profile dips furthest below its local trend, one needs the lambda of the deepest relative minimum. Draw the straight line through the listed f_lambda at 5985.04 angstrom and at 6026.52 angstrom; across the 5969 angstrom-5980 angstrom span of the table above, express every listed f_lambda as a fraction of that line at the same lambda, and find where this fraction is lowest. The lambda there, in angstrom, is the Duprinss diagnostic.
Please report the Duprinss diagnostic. 5979.53 angstrom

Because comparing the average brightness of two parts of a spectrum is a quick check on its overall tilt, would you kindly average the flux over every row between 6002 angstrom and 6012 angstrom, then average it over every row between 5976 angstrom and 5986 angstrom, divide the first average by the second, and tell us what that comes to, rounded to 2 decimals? 0.99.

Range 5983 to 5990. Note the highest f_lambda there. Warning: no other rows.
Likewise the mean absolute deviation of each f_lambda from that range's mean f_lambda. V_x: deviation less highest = -21.5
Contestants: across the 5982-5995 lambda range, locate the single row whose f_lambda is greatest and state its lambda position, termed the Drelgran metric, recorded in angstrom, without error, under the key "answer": 5994.69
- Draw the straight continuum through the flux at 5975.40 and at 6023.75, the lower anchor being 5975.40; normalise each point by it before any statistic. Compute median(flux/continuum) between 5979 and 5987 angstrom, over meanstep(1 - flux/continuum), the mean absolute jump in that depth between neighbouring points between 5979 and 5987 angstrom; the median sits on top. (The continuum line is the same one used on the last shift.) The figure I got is 65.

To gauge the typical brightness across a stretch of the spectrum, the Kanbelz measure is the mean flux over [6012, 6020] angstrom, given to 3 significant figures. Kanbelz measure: 22.0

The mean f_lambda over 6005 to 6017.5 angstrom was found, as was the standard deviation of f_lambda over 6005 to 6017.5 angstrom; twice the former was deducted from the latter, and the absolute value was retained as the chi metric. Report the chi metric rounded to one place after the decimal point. 41.8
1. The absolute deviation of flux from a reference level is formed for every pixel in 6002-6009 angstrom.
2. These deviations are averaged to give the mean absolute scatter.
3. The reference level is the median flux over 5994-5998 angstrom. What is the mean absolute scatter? 1.9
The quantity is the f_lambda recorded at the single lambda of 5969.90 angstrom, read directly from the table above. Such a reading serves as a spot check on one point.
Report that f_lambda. 22.29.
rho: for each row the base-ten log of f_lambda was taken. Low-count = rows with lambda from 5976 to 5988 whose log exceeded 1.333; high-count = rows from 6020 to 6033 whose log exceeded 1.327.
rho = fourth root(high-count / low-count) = 1.6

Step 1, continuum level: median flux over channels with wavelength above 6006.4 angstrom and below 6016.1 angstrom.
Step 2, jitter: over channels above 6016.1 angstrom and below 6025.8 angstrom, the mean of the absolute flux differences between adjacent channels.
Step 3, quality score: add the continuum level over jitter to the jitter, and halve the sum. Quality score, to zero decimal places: 10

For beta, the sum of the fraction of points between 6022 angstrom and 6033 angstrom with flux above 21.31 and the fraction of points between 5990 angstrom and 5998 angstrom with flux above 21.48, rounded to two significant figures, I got 1.6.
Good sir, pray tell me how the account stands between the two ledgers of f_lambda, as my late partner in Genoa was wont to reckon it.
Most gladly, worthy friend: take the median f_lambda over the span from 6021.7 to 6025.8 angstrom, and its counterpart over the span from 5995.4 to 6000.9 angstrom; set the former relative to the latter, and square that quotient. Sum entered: 0.86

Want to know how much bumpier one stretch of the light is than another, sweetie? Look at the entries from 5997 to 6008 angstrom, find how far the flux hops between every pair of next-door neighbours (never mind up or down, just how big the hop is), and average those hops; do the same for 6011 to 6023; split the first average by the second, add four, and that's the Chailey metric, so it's 4.5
